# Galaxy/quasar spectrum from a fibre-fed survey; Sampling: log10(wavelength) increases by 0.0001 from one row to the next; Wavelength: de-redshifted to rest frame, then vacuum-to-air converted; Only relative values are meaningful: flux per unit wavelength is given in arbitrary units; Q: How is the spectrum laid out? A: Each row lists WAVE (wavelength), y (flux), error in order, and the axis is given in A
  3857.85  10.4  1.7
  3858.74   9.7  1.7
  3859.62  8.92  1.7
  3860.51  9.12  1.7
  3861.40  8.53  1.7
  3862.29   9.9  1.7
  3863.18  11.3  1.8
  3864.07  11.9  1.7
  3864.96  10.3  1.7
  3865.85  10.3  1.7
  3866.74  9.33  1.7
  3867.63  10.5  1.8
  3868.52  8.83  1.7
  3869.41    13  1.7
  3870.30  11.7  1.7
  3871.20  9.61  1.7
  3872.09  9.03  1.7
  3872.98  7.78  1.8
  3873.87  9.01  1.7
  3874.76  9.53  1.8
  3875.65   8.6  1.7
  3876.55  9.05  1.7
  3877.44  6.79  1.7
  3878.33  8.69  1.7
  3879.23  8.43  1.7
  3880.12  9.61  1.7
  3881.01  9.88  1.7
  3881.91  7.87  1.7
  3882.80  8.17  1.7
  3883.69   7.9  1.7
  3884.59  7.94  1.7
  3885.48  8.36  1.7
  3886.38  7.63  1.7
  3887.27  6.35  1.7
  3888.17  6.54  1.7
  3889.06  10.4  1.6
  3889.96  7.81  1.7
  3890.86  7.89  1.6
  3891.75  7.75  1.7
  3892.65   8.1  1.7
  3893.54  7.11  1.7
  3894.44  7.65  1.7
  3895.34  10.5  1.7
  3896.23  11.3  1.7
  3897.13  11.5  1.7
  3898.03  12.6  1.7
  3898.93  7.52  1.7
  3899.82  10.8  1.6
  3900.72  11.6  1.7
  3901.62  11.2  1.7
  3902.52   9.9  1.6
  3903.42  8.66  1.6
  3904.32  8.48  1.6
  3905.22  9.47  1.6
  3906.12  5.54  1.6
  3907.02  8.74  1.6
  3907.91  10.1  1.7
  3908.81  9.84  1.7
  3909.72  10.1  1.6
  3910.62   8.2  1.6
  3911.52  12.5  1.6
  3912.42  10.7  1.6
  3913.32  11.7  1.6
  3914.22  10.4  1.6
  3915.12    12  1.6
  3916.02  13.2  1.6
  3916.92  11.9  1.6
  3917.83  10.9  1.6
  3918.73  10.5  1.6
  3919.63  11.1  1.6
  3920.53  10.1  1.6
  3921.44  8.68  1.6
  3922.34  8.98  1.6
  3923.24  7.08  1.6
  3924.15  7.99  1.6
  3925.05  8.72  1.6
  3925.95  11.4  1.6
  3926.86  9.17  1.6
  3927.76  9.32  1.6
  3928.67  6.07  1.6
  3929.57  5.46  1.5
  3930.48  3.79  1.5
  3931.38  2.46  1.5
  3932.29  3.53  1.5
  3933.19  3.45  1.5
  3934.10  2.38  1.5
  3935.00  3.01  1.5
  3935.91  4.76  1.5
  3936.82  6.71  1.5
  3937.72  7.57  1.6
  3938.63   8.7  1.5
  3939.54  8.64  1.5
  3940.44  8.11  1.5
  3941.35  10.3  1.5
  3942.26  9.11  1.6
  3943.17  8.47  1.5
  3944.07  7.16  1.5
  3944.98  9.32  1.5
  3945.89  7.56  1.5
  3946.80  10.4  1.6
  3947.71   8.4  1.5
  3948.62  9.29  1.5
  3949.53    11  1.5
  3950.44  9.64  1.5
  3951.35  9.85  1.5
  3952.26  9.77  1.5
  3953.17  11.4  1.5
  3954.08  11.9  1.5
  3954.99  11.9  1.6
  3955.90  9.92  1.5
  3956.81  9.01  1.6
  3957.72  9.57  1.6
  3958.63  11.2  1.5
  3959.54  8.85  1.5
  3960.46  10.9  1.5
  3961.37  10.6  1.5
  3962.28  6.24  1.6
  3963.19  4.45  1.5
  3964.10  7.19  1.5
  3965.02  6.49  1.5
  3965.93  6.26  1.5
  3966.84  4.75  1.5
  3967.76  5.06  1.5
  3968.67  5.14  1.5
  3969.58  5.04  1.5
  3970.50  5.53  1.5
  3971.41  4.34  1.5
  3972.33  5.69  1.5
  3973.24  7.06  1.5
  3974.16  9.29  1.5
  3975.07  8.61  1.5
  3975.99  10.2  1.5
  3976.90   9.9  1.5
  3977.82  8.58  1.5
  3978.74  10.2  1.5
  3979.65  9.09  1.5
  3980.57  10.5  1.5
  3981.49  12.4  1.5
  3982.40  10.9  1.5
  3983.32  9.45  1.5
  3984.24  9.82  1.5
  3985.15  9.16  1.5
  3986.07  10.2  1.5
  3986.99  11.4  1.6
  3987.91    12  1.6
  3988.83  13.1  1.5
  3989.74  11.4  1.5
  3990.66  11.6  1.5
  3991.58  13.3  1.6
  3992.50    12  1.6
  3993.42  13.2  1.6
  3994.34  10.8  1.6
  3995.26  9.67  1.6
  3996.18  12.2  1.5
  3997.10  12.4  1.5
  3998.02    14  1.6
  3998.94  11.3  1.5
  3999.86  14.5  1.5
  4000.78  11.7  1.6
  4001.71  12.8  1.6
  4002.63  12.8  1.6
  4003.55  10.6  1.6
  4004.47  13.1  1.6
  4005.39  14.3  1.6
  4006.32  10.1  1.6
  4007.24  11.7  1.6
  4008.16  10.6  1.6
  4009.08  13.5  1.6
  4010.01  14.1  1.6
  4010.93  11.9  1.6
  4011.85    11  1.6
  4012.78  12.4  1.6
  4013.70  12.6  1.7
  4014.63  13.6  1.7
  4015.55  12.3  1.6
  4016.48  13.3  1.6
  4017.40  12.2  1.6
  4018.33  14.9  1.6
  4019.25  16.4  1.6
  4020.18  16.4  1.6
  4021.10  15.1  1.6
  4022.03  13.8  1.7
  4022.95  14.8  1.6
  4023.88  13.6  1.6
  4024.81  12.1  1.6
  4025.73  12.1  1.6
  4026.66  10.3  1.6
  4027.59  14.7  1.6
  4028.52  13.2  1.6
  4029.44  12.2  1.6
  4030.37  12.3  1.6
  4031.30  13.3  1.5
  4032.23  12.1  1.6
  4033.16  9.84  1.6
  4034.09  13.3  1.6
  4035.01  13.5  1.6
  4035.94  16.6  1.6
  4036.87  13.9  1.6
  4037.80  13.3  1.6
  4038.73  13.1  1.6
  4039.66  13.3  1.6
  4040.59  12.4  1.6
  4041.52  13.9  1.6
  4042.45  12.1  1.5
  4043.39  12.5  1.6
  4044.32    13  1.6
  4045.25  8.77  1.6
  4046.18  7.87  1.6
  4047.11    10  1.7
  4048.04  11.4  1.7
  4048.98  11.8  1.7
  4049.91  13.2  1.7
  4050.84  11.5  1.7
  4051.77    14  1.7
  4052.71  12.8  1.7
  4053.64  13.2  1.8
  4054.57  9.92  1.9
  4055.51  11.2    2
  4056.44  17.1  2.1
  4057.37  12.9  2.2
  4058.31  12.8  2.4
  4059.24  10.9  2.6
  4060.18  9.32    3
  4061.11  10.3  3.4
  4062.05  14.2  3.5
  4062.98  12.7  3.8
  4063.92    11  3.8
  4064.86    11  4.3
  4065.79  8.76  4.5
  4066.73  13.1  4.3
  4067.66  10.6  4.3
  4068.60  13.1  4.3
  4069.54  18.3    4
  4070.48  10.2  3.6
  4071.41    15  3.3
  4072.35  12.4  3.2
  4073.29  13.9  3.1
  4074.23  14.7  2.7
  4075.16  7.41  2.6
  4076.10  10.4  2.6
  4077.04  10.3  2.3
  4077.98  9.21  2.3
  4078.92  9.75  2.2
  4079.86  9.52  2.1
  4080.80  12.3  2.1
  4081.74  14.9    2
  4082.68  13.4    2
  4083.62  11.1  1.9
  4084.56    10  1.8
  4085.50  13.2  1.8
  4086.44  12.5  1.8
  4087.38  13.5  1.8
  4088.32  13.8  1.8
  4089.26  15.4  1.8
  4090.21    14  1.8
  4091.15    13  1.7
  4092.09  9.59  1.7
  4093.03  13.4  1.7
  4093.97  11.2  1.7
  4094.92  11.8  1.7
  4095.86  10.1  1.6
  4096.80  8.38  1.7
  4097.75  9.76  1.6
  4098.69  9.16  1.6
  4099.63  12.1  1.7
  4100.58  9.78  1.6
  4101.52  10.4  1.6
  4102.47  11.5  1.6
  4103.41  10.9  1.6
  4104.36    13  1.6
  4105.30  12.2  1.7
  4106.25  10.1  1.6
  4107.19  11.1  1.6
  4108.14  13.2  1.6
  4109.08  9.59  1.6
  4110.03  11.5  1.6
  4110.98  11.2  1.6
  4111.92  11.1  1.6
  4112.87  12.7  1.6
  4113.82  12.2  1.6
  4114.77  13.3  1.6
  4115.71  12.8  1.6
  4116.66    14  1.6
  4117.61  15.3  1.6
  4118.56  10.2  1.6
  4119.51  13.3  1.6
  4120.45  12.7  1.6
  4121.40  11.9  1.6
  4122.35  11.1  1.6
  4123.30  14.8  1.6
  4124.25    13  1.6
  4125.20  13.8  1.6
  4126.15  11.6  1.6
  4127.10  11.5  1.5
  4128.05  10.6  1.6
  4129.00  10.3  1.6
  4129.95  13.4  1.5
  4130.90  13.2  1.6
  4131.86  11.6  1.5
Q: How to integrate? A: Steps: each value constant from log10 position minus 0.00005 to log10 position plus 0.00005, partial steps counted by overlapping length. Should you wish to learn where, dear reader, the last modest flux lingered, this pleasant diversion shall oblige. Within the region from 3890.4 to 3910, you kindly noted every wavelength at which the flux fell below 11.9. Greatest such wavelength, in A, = 3909.72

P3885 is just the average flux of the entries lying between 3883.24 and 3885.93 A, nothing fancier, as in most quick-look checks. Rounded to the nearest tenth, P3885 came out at 8.1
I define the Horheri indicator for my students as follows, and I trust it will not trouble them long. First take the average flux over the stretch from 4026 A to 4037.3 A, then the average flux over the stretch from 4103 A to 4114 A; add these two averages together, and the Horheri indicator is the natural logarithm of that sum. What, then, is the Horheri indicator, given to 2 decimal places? 3.20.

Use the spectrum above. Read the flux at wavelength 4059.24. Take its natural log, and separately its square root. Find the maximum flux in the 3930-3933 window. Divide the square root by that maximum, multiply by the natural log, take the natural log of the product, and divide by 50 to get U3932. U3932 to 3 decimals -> 0.015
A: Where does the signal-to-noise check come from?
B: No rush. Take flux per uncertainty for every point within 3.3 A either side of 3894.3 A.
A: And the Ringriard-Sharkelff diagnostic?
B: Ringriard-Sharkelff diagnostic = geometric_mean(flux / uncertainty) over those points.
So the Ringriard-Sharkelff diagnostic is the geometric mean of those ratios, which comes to 5.3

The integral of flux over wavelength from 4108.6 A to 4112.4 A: 41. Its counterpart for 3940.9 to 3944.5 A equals 32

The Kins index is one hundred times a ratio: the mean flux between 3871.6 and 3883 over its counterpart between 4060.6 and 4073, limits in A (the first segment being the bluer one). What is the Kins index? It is 70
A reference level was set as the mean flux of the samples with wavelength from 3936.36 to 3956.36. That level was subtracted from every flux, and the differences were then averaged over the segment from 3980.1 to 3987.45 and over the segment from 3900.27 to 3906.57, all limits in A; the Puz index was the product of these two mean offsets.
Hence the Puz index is 0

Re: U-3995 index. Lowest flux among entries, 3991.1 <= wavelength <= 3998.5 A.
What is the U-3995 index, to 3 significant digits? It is 9.67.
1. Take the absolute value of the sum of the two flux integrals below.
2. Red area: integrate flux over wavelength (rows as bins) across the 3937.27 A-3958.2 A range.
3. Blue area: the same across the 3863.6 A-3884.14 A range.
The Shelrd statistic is 390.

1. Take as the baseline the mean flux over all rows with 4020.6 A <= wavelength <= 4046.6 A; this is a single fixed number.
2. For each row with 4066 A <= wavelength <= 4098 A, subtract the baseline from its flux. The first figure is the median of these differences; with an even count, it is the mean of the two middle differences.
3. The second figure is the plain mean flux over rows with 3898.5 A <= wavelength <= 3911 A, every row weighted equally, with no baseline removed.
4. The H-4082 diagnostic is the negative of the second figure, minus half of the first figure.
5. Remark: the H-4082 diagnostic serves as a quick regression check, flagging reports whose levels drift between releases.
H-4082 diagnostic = -9.1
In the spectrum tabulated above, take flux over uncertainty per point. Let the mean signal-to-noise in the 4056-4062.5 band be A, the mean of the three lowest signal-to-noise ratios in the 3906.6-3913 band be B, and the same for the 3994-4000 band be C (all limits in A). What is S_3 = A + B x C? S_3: 42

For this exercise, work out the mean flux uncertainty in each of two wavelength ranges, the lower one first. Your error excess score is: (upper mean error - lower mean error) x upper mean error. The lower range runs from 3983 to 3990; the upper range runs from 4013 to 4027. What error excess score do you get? 0.15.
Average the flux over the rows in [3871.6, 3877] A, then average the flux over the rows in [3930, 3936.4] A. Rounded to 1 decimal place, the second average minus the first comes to -5.5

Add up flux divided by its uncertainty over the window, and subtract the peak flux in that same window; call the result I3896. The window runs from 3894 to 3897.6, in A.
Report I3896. 12.6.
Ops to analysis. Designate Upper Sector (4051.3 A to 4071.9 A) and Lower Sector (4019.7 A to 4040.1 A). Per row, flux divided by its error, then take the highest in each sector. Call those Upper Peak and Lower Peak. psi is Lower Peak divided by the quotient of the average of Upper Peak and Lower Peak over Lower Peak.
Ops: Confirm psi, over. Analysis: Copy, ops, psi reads 12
